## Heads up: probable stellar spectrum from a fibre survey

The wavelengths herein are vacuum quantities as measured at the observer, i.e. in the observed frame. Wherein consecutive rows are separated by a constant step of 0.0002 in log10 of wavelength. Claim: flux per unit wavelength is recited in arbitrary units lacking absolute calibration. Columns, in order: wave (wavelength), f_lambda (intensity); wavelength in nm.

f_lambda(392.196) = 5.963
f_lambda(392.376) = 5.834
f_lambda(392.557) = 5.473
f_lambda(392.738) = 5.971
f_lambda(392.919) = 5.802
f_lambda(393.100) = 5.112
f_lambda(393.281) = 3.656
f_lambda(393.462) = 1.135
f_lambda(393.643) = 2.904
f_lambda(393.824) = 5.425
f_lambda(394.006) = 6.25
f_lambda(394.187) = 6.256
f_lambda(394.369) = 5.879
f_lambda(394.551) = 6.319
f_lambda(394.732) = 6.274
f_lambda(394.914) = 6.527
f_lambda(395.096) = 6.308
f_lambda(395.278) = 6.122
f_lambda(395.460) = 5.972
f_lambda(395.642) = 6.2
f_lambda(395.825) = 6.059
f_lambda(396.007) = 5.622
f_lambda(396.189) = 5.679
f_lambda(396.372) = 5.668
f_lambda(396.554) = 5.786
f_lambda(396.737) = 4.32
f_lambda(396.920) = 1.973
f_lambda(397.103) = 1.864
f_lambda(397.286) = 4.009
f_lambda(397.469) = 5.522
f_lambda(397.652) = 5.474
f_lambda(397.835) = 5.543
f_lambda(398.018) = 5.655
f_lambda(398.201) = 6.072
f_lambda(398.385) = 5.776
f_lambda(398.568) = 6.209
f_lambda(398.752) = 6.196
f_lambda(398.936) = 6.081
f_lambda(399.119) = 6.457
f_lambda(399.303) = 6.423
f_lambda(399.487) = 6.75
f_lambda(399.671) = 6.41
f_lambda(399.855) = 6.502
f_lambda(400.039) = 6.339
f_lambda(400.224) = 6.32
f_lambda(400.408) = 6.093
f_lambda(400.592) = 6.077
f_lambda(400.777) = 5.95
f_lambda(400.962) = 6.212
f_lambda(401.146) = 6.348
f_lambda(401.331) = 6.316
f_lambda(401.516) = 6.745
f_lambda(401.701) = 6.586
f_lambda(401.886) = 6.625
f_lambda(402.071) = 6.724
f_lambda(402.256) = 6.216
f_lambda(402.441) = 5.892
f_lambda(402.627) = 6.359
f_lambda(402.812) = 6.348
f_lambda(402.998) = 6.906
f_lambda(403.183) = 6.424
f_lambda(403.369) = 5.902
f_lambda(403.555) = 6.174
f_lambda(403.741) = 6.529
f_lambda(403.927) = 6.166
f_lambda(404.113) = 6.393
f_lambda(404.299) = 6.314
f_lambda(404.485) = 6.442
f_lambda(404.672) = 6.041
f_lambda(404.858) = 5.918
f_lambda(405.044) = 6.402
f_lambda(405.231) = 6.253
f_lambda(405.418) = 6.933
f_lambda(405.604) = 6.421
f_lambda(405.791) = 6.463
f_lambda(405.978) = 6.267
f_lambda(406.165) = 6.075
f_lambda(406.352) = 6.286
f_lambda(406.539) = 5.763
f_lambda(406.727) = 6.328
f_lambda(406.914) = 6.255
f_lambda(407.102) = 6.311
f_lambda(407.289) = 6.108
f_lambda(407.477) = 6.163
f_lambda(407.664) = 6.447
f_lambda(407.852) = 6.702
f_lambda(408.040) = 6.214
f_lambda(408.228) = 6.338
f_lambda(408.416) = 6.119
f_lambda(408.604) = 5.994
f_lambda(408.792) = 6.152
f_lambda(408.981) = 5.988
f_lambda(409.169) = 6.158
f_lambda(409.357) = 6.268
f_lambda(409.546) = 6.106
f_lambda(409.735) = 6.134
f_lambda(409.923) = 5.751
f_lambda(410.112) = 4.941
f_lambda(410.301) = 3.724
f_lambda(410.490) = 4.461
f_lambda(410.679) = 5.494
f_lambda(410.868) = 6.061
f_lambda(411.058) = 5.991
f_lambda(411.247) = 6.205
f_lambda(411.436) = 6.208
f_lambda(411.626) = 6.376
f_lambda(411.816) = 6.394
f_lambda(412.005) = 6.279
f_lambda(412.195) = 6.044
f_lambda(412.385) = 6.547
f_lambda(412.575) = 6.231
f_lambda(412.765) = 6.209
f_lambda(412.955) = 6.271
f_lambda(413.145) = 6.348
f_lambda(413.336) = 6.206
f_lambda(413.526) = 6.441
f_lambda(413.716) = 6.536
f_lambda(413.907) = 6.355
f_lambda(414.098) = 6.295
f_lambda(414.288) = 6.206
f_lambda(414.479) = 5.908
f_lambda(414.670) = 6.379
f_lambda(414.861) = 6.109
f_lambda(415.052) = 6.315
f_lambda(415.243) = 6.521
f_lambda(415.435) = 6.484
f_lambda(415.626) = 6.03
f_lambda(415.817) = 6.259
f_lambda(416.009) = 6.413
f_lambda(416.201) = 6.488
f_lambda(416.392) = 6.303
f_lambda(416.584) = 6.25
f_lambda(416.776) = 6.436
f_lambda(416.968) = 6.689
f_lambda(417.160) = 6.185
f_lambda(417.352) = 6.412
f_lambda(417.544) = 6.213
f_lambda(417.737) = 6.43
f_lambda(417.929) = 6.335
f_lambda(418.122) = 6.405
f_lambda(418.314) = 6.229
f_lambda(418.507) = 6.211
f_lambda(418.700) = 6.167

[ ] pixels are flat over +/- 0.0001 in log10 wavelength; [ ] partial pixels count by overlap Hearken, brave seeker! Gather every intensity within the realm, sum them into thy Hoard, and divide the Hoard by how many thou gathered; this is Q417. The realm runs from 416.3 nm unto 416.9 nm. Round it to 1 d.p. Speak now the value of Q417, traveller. 6.3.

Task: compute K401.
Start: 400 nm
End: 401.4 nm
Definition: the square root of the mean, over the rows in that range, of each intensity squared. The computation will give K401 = 6.21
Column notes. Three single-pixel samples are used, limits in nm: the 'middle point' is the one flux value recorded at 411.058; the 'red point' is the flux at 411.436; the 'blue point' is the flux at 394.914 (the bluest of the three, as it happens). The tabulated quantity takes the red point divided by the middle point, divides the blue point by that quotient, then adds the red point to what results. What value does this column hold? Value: 12.5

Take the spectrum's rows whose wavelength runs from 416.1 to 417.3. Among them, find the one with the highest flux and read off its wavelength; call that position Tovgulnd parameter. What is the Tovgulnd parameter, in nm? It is 416.968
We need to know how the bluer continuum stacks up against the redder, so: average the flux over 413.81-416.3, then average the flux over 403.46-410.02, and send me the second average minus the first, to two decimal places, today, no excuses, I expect -0.05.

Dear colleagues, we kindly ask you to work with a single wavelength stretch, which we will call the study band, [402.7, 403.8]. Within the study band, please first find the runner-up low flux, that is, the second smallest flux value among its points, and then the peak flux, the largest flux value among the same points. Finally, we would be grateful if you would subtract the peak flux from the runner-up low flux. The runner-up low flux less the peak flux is -0.73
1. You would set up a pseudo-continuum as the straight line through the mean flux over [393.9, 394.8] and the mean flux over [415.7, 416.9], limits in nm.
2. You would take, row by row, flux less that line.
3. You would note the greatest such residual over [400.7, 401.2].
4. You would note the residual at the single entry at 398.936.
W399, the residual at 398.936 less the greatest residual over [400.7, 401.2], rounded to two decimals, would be -0.25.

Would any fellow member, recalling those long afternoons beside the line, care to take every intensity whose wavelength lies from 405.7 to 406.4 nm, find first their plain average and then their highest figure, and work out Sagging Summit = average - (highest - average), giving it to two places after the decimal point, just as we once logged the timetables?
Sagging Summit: 6.08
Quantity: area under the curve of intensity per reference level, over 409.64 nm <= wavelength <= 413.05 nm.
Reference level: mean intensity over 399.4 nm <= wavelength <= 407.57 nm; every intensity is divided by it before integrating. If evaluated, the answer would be 3.2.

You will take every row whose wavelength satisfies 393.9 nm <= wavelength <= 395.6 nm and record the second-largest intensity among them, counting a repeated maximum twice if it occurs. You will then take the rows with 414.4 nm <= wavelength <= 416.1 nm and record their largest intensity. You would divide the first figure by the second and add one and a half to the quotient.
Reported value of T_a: 2.47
